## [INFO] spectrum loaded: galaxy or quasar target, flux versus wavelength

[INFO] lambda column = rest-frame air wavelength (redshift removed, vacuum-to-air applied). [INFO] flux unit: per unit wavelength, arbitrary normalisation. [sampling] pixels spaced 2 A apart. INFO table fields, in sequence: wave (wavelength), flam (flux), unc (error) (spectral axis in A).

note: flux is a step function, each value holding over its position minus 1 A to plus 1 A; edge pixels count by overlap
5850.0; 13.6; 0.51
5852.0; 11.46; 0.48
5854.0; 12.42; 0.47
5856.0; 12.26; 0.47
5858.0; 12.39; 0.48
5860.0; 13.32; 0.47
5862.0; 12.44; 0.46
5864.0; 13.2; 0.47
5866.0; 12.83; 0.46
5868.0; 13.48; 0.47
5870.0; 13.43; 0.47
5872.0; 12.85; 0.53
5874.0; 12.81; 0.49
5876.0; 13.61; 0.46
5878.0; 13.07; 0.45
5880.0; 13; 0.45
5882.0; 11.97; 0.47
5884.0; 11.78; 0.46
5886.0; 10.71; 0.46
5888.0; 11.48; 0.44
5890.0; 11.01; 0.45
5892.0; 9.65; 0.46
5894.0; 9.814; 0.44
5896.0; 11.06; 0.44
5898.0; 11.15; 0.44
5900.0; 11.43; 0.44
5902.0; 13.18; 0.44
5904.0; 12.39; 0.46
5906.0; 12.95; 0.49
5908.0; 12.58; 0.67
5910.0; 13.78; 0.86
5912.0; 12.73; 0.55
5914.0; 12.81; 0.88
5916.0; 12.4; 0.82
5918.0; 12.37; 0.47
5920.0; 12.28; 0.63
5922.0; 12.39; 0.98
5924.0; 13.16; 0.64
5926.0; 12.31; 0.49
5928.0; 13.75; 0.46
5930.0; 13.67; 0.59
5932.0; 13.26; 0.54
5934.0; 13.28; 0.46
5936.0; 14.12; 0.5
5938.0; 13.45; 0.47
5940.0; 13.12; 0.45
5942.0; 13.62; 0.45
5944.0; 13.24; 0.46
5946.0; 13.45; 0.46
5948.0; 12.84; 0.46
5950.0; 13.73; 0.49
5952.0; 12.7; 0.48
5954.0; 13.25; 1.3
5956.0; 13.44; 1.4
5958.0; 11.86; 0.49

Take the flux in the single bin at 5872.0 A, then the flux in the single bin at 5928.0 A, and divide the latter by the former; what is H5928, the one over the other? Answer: 1.07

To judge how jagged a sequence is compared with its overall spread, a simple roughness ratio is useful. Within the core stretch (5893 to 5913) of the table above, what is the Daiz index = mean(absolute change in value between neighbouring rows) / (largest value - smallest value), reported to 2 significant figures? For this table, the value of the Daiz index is 0.21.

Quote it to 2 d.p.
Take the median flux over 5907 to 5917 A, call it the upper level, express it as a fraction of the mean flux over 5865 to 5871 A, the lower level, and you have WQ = 0.96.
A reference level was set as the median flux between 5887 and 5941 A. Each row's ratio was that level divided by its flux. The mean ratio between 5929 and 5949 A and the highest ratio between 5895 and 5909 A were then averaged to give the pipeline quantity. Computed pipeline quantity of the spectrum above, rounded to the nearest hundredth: 1.04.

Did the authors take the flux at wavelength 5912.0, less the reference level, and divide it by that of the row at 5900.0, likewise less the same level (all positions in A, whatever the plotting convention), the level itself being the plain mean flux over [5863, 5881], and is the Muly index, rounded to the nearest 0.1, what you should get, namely 0.2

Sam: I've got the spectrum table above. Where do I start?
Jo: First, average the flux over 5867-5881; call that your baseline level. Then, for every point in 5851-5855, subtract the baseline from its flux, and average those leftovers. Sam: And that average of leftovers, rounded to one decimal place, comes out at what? -1.2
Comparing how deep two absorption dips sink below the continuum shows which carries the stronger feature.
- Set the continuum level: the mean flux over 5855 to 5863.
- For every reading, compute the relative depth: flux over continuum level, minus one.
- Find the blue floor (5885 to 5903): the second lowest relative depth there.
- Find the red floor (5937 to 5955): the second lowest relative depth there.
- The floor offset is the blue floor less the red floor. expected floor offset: -0.24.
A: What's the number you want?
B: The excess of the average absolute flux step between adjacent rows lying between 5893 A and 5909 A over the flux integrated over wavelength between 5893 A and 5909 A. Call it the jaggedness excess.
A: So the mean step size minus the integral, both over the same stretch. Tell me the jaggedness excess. -188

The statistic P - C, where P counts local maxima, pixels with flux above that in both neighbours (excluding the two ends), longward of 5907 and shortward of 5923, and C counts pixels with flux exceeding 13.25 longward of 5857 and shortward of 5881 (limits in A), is -2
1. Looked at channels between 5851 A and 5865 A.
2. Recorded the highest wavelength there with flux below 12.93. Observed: 5862.0 A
